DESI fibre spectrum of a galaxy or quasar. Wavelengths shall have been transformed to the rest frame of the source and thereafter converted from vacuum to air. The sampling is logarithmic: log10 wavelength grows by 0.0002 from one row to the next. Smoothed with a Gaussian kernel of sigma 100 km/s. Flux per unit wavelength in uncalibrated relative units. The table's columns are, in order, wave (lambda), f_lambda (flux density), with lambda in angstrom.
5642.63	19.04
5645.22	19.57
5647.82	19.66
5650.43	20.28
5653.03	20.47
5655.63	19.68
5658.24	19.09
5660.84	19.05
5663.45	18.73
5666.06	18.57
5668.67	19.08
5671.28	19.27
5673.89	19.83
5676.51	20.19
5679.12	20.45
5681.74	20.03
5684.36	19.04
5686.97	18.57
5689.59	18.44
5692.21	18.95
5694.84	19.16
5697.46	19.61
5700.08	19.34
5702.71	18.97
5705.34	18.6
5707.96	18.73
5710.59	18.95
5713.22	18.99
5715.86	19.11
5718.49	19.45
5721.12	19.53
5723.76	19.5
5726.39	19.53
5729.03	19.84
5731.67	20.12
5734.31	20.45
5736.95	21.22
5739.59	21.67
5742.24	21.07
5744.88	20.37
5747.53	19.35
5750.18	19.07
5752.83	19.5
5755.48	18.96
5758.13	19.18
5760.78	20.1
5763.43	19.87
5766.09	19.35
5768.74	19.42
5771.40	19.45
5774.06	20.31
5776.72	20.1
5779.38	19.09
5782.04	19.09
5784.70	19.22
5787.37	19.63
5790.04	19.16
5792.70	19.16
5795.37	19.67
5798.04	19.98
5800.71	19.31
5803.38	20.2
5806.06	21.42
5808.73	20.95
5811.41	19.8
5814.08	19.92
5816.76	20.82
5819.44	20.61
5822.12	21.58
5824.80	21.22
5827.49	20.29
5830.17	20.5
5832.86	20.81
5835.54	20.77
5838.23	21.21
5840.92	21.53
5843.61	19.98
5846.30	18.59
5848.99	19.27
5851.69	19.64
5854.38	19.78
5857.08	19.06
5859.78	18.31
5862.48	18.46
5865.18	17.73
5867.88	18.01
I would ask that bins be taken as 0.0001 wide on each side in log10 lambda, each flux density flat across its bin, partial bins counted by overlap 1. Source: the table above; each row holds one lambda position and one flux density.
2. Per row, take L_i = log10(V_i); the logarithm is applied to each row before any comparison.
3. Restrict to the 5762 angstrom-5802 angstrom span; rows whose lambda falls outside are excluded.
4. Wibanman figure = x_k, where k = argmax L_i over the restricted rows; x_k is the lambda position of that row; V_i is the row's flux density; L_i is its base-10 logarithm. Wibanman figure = 5774.06 angstrom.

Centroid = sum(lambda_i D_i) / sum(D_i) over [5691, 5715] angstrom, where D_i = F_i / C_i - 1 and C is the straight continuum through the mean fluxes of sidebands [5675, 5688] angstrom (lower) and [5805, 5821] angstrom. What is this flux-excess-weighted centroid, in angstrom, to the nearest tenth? 5704.2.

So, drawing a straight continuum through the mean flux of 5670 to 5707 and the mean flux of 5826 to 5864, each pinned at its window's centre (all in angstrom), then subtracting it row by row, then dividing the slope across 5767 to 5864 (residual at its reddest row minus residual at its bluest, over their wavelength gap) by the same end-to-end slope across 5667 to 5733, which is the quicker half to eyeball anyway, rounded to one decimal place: -1.1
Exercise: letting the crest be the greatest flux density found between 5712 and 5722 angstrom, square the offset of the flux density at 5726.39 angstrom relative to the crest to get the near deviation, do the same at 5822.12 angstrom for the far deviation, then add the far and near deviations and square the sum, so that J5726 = 18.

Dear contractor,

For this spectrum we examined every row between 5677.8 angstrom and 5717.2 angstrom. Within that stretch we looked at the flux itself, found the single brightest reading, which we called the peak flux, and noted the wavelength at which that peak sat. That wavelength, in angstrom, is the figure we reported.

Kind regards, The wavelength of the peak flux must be 5679.12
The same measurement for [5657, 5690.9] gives 5679.12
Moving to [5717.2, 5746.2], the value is 5739.59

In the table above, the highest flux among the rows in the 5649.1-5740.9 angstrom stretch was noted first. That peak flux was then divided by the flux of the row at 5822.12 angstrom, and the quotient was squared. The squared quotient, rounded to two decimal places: 1.01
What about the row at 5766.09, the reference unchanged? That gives 1.25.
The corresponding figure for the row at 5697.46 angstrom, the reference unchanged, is 1.22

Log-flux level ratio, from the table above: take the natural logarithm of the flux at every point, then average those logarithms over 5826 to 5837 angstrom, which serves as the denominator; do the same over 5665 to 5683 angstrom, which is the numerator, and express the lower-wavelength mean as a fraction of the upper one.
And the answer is 0.98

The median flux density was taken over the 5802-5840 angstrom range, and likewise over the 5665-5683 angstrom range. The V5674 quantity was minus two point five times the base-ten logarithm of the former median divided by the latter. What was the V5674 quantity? -0.051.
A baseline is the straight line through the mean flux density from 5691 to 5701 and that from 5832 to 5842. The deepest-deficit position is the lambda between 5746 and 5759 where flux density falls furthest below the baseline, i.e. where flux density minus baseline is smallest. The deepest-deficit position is 5755.48 angstrom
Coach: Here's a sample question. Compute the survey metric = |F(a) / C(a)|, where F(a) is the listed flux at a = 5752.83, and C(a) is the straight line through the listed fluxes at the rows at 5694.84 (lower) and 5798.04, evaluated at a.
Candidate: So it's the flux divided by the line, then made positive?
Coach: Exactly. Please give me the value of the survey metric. 0.99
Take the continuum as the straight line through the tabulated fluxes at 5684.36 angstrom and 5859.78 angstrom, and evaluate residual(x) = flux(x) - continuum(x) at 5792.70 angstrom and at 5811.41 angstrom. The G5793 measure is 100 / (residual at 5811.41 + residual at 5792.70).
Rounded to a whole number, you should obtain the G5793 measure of 54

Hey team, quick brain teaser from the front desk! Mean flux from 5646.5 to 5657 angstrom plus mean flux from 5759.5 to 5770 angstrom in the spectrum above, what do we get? 39.7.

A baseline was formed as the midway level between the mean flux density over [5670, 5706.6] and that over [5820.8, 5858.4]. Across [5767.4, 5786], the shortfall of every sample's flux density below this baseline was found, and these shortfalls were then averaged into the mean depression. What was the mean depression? 0.3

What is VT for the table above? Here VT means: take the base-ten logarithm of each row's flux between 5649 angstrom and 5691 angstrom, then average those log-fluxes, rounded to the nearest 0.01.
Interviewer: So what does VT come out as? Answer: 1.29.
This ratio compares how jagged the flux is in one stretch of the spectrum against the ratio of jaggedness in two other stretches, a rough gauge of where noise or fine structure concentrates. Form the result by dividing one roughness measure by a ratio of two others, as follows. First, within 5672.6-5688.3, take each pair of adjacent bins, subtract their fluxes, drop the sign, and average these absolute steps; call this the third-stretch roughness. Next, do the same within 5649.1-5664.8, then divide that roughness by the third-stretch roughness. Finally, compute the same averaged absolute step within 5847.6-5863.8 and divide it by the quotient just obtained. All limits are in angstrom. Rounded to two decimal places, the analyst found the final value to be 0.55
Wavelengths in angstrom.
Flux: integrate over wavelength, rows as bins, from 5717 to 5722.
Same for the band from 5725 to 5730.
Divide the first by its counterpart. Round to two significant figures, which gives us 0.99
